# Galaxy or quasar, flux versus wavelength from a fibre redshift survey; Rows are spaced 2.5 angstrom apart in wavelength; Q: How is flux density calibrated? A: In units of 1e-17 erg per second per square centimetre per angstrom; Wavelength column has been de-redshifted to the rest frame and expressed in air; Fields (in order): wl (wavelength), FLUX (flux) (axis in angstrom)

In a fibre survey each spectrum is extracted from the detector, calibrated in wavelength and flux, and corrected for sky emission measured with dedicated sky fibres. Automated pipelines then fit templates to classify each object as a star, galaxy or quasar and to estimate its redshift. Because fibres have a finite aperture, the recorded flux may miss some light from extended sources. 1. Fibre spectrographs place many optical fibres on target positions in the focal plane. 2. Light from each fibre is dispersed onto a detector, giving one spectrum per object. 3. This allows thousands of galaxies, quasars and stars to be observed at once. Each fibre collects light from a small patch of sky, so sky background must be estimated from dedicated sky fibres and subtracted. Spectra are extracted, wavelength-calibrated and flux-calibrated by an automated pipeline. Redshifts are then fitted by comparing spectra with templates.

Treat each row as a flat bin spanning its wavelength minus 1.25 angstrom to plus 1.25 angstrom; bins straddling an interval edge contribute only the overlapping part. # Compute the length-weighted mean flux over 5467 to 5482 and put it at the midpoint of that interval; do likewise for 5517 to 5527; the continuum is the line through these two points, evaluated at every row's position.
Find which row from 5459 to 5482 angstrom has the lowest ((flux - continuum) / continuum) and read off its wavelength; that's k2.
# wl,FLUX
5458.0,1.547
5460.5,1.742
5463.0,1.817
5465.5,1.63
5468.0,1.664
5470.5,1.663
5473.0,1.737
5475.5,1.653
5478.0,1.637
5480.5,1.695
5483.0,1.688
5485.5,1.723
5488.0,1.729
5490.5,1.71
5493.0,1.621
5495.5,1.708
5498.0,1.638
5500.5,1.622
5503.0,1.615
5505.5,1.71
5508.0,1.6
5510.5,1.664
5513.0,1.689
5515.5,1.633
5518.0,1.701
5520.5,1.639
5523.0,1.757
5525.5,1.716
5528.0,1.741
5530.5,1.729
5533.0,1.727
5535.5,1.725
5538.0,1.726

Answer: 5478.0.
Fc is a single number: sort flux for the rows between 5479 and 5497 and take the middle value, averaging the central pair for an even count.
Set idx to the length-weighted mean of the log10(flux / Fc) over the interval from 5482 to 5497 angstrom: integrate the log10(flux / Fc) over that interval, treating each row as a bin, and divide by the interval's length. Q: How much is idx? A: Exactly -0.0033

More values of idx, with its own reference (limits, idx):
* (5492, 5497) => -0.0111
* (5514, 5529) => -0.0030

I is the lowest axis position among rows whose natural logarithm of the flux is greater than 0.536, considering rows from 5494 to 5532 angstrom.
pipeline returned 5505.5 angstrom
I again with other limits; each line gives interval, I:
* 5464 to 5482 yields 5473.0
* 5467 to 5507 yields 5473.0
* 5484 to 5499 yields 5485.5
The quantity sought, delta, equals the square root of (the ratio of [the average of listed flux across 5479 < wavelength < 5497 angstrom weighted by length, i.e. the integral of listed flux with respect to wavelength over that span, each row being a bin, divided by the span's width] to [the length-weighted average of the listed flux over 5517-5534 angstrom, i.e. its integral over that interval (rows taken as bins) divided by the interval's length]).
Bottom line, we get 0.994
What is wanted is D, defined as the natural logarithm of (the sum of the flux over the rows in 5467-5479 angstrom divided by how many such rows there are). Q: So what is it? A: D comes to 0.51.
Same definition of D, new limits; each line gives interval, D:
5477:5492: 0.53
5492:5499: 0.50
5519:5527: 0.53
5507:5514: 0.50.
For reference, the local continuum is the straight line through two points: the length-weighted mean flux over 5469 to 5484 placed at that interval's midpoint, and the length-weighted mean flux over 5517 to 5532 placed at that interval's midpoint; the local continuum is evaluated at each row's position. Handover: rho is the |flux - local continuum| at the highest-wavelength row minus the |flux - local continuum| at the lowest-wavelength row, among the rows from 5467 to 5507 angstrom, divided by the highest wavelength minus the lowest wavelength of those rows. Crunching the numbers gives 0.0000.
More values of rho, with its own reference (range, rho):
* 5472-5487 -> -0.0019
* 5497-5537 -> -0.0014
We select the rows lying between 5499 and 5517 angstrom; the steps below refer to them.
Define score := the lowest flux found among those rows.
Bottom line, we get 1.6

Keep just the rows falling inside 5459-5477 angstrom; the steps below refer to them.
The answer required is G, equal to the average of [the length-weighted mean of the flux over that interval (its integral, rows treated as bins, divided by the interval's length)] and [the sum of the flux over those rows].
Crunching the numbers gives 6.8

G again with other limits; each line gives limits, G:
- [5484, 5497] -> 5.1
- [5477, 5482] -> 2.5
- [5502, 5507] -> 2.5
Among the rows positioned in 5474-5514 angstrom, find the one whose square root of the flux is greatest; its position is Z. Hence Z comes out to 5488.0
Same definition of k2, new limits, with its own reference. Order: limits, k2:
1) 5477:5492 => 5478.0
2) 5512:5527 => 5515.5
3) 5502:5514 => 5508.0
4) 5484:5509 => 5508.0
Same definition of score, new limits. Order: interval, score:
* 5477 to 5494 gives 1.621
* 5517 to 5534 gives 1.639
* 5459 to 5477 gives 1.63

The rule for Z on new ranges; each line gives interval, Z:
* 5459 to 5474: 5463.0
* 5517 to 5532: 5523.0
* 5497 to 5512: 5505.5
